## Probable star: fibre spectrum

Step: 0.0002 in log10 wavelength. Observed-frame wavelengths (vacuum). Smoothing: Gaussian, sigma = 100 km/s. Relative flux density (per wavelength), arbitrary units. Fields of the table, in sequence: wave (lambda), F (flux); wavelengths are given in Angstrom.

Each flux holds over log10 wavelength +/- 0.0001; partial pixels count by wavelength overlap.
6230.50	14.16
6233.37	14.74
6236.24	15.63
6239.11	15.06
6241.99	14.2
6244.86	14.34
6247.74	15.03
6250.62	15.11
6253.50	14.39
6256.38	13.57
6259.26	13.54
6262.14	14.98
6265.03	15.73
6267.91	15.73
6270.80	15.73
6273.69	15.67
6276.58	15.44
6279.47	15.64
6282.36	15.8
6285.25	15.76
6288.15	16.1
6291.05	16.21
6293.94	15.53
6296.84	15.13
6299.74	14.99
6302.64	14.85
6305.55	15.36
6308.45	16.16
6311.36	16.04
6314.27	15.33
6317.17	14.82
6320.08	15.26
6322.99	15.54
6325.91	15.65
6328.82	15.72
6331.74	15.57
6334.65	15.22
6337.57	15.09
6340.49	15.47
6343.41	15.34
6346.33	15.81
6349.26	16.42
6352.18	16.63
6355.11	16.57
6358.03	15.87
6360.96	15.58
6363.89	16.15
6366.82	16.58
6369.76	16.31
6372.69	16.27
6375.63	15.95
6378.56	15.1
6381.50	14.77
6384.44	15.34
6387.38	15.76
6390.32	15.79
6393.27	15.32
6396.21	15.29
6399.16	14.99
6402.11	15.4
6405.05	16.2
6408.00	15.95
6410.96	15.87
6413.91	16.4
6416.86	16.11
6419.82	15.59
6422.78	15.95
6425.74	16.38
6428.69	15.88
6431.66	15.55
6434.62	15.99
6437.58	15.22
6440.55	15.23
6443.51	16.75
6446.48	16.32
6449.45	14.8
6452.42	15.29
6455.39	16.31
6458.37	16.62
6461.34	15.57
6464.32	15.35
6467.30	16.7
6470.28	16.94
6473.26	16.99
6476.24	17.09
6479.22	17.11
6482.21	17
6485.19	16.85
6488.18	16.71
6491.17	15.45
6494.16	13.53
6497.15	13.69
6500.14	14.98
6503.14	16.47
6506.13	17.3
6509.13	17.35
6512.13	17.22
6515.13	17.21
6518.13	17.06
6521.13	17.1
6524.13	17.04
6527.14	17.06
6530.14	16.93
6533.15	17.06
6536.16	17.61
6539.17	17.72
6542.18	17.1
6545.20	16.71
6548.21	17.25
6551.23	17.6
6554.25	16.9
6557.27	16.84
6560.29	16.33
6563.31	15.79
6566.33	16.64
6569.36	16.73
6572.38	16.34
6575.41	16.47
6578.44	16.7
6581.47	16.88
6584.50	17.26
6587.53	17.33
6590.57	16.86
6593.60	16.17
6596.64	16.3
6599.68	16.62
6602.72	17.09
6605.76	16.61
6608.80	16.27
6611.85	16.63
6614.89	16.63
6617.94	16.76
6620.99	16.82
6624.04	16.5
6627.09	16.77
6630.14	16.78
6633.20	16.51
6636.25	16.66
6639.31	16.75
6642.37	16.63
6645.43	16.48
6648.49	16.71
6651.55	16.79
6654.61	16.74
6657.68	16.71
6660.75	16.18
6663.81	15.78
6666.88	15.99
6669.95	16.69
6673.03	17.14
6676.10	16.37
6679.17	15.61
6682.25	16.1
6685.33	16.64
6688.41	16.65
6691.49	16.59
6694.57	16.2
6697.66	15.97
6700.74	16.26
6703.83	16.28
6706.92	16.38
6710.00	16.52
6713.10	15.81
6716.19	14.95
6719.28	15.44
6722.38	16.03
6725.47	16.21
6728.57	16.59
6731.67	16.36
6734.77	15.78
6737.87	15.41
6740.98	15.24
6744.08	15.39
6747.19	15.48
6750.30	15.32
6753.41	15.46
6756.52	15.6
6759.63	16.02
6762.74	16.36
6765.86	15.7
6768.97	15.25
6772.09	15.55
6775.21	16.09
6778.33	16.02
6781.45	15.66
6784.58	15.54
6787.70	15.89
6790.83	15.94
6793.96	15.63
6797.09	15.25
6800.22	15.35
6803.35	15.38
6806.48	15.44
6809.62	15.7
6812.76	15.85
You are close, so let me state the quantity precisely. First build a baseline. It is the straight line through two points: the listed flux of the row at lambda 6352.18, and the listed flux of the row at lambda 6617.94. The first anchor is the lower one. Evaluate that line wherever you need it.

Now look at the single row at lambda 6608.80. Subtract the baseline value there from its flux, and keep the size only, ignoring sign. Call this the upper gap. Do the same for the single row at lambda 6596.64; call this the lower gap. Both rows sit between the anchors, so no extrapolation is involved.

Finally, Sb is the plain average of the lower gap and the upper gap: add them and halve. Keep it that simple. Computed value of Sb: 0.5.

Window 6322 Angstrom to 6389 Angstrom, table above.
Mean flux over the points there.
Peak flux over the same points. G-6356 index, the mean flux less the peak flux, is -0.9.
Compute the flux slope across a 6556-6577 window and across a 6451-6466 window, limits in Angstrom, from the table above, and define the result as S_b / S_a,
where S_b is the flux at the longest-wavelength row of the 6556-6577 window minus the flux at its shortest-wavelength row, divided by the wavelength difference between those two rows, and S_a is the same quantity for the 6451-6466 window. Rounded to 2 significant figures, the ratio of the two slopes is -4.0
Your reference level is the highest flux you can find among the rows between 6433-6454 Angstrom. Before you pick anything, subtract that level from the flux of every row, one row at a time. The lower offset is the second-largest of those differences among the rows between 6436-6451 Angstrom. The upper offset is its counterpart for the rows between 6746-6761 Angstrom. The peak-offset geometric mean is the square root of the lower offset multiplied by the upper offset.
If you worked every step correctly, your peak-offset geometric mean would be 0.703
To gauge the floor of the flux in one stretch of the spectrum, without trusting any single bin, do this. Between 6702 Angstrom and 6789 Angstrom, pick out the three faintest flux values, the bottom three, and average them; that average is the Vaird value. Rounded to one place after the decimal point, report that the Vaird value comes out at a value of 15.1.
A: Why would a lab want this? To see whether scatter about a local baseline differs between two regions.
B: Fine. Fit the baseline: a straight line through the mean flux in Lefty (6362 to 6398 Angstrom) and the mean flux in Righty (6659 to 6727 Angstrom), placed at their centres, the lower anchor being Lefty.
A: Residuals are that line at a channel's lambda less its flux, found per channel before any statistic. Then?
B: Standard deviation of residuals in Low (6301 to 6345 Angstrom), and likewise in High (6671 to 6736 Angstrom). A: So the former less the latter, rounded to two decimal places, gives -0.12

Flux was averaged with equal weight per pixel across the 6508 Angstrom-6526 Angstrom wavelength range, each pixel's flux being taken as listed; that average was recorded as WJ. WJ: 17.16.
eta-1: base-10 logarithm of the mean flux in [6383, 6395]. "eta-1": 1.19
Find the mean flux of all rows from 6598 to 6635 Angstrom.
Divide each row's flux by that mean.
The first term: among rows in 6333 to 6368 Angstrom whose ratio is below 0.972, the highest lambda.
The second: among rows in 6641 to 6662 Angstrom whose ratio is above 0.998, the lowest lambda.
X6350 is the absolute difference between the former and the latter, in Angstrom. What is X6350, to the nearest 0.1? 284.6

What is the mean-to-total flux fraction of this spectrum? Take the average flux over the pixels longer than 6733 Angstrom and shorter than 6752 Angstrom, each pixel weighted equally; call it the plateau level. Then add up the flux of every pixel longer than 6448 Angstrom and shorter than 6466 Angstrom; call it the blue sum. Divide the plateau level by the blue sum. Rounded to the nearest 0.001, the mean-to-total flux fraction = 0.164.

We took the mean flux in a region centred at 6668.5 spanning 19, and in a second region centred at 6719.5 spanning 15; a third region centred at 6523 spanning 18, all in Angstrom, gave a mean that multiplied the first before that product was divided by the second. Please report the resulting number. 17.8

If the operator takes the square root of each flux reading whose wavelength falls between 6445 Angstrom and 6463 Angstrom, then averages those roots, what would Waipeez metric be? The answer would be 3.98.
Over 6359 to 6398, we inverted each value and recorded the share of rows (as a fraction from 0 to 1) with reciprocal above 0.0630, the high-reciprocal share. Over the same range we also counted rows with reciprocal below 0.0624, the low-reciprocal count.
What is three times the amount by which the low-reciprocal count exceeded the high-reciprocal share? 10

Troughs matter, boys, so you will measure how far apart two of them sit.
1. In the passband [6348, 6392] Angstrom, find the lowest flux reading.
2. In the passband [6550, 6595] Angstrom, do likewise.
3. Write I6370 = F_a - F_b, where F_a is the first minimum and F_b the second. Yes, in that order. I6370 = -1.0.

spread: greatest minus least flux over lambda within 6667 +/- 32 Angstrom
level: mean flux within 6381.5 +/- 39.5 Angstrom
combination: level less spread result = 14.3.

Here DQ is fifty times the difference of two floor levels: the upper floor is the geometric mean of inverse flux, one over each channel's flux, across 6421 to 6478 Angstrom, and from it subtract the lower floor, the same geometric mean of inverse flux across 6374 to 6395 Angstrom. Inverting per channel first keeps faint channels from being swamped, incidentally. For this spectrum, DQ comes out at -0.12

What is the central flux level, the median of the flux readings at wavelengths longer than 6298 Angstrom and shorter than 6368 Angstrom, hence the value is 15.6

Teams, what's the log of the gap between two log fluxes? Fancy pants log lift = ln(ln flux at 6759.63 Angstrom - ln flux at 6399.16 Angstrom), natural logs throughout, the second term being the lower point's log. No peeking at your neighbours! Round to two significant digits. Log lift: -2.7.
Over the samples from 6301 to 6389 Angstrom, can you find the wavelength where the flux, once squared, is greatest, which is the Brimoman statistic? 6352.18 Angstrom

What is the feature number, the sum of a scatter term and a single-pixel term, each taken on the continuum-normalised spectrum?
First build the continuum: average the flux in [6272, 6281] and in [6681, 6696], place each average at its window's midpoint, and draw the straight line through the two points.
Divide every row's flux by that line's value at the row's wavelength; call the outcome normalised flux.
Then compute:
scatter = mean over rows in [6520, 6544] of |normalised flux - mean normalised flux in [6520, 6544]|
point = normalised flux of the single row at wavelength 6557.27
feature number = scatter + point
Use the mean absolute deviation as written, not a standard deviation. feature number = 1.06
